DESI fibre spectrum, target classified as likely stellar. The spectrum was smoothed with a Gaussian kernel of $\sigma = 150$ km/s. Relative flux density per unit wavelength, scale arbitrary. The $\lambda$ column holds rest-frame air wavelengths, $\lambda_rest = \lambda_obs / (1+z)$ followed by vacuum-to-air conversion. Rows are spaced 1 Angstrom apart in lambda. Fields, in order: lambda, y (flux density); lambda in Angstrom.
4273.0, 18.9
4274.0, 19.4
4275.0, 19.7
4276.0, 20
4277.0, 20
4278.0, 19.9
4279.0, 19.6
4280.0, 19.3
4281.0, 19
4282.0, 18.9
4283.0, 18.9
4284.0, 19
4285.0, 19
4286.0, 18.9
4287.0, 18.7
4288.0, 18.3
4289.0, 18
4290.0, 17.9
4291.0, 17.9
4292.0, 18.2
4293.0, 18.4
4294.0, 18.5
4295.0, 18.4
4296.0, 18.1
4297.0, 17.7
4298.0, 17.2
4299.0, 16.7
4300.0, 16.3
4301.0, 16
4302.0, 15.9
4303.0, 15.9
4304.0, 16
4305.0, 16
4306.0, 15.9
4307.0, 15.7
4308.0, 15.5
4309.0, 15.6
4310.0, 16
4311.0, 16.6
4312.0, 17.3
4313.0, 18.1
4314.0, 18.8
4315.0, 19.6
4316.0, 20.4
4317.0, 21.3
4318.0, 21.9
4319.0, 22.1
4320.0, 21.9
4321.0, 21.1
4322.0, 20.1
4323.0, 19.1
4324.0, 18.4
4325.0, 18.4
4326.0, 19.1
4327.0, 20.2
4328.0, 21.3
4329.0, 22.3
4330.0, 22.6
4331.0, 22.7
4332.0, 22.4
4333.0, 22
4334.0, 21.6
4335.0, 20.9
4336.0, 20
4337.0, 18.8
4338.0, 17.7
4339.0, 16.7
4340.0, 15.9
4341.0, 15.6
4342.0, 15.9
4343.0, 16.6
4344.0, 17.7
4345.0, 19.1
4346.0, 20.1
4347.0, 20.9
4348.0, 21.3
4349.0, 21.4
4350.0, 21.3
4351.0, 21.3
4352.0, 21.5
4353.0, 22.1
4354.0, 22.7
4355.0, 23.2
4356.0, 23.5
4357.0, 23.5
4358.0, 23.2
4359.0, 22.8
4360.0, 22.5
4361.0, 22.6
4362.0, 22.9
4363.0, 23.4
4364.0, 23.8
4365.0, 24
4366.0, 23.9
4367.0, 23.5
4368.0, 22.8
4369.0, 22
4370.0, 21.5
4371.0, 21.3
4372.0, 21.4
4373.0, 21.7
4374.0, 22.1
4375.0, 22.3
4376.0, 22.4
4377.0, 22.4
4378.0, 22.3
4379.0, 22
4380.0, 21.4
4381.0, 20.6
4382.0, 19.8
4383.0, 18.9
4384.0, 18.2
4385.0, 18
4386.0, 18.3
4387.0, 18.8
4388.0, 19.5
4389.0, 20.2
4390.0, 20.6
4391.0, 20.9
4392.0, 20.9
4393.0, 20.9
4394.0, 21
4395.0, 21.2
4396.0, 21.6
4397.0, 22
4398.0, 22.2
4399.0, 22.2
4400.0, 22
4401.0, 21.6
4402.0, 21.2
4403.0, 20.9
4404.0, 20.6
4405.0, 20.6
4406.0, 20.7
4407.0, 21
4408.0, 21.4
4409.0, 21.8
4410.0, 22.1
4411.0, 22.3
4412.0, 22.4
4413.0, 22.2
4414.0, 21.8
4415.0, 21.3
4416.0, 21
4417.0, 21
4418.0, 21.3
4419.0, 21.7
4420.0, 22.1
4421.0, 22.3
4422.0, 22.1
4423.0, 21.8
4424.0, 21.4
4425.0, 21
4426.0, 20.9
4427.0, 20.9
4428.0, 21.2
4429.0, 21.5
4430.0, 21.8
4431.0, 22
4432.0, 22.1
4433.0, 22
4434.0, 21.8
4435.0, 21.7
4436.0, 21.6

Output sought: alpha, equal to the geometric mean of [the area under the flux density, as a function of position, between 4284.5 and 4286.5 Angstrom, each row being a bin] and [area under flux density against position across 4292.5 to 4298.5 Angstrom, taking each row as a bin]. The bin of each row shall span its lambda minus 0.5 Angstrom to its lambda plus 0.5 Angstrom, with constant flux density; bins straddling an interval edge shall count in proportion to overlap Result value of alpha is 64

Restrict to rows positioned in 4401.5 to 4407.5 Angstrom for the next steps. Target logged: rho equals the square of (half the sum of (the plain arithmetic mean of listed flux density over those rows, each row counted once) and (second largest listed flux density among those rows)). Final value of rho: 438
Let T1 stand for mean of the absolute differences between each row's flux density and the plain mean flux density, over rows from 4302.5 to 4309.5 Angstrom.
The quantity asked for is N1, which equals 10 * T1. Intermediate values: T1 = 0.2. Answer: 2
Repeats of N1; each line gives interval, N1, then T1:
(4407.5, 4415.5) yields 3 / 0.3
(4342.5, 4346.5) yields 12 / 1.2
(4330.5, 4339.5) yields 18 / 1.8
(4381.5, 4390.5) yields 8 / 0.8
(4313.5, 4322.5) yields 10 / 1.0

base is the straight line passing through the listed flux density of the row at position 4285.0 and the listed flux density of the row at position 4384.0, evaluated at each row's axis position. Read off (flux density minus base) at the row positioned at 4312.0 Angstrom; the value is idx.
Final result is -1.5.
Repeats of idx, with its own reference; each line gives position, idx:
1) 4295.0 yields -0.5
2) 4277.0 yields 0.9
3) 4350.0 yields 2.8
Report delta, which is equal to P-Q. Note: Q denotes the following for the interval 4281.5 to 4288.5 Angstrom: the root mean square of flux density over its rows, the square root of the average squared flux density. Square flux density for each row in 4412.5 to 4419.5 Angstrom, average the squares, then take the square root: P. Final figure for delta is 3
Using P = 21.5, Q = 19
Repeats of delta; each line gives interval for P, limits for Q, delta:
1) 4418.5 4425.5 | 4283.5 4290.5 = 3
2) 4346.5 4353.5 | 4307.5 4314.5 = 5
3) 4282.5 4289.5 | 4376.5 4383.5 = -2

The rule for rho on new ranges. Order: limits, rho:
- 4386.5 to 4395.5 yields 429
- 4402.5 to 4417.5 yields 478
